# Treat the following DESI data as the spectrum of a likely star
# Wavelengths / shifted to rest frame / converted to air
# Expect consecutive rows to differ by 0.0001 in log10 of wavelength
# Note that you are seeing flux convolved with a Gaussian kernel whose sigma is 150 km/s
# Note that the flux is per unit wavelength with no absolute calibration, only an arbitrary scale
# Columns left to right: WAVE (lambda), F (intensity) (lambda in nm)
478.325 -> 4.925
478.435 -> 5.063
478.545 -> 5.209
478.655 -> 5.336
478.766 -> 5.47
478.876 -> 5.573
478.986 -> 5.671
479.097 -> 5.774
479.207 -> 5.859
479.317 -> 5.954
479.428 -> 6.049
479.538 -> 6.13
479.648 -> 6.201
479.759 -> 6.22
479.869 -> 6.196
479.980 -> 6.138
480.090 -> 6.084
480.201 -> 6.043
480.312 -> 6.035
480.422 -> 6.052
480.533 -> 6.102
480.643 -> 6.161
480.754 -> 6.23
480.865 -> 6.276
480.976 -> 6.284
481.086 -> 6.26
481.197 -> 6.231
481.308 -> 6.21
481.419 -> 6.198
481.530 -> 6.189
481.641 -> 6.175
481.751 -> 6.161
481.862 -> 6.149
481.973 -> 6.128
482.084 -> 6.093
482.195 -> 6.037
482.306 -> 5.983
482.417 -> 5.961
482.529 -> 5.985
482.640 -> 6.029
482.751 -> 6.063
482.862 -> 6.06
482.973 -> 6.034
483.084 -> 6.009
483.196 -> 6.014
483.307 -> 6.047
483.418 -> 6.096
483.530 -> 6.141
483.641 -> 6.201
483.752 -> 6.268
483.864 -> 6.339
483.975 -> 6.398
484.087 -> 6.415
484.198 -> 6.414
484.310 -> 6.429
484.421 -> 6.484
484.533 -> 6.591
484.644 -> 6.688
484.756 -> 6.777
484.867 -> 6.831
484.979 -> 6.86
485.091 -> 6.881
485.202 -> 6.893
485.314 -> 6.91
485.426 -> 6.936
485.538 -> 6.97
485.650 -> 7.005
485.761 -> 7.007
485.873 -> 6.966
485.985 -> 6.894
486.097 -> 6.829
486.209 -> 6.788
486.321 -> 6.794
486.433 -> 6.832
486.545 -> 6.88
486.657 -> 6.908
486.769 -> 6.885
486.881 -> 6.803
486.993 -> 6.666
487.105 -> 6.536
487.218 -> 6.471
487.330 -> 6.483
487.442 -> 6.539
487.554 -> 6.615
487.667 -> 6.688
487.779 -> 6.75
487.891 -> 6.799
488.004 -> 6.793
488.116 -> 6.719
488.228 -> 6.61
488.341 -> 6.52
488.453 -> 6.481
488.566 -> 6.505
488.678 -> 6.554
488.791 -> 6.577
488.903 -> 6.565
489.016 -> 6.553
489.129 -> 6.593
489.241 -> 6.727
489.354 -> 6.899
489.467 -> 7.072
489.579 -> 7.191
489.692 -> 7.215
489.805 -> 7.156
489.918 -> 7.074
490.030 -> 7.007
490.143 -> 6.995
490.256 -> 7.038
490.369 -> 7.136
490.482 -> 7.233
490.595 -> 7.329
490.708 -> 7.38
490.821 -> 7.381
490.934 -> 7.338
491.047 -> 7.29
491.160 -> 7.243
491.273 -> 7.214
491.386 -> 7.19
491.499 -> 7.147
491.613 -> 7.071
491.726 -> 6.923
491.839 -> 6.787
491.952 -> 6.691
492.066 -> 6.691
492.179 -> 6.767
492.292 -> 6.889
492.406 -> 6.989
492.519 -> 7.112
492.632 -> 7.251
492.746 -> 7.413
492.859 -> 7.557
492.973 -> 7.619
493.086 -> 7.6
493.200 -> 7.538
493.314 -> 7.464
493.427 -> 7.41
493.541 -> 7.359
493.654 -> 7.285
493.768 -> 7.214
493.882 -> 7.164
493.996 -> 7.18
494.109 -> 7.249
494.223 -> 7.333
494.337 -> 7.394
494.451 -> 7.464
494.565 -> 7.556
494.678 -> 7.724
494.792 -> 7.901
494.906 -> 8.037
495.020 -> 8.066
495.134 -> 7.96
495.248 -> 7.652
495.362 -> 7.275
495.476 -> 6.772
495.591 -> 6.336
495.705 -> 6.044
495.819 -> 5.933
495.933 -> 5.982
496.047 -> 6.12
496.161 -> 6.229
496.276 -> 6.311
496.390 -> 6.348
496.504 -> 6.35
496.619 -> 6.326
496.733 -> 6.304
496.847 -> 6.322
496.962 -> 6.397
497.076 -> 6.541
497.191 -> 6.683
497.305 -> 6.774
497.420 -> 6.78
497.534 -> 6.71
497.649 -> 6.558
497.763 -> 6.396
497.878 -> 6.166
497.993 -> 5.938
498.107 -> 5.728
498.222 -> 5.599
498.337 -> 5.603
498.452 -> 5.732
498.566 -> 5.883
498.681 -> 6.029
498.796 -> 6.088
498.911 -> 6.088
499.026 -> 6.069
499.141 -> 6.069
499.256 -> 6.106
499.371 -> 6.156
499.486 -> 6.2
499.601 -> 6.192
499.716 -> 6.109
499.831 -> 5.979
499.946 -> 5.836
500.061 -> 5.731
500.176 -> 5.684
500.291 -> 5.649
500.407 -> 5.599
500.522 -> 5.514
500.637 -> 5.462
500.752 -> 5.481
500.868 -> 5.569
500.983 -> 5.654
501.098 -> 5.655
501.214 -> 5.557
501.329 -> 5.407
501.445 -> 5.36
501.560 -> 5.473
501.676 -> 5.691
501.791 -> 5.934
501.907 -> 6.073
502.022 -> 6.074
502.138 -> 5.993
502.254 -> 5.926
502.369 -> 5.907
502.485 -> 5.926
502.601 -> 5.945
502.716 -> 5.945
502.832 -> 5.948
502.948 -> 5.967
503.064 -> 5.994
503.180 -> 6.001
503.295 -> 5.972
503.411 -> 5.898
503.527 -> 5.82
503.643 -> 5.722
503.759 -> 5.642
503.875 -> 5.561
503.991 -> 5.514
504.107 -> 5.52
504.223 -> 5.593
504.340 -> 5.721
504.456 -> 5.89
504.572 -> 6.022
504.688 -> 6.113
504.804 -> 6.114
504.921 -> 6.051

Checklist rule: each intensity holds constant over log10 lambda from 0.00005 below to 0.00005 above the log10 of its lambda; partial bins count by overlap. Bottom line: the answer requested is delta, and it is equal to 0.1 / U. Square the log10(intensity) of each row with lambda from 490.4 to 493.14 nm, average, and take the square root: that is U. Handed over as 0.117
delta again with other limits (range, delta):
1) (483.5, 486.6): 0.121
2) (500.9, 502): 0.133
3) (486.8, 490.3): 0.121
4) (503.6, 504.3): 0.134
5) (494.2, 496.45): 0.118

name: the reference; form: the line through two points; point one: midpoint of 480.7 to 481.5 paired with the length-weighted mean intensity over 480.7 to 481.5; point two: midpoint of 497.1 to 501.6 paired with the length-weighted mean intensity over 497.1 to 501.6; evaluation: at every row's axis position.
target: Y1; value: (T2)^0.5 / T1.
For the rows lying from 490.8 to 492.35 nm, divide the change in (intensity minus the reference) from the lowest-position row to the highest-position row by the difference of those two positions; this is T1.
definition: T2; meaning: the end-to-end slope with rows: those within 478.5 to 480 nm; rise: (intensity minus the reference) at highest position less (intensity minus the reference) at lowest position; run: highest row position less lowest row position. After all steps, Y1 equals -3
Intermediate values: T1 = -0.3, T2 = 0.66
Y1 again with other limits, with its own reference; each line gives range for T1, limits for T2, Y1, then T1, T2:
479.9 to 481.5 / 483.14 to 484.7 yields 12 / 0.1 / 0.48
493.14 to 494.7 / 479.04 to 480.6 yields 3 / 0.1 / 0.24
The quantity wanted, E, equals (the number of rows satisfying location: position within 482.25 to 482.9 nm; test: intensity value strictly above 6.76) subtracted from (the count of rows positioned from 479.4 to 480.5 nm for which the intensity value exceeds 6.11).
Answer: 5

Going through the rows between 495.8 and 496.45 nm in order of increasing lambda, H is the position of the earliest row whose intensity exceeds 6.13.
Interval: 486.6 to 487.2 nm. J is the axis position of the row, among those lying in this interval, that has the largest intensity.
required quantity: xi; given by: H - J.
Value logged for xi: 9.50 nm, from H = 496.161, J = 486.657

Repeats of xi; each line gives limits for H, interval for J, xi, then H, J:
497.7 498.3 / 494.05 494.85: 2.97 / 497.763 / 494.792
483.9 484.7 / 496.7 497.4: -13.33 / 483.975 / 497.305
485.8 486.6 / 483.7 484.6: 1.34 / 485.873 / 484.533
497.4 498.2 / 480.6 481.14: 16.44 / 497.420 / 480.976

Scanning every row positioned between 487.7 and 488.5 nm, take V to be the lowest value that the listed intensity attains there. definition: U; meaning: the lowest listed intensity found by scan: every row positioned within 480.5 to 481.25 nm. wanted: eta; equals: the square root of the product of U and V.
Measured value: 6.3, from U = 6.102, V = 6.481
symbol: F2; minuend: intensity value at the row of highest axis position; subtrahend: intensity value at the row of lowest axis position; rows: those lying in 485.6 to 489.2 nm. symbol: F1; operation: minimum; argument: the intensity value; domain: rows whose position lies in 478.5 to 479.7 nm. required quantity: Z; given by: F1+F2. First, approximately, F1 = 5.209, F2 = -0.41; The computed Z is 4.8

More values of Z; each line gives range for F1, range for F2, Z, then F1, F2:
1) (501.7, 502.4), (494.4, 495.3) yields 6.1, 5.907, 0.19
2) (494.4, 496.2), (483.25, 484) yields 6.3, 5.933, 0.35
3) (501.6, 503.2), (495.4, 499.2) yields 5.0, 5.691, -0.70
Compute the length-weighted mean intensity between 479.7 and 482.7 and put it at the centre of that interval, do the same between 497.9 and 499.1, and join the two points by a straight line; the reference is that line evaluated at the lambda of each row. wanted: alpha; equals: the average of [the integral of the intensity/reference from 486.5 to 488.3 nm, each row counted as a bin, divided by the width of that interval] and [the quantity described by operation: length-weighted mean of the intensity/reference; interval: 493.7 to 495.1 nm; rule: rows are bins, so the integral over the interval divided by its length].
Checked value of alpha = 1.19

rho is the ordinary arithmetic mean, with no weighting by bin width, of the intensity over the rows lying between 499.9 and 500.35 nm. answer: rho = 5.7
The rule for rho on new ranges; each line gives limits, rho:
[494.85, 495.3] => 7.9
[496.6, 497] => 6.3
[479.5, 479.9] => 6.2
